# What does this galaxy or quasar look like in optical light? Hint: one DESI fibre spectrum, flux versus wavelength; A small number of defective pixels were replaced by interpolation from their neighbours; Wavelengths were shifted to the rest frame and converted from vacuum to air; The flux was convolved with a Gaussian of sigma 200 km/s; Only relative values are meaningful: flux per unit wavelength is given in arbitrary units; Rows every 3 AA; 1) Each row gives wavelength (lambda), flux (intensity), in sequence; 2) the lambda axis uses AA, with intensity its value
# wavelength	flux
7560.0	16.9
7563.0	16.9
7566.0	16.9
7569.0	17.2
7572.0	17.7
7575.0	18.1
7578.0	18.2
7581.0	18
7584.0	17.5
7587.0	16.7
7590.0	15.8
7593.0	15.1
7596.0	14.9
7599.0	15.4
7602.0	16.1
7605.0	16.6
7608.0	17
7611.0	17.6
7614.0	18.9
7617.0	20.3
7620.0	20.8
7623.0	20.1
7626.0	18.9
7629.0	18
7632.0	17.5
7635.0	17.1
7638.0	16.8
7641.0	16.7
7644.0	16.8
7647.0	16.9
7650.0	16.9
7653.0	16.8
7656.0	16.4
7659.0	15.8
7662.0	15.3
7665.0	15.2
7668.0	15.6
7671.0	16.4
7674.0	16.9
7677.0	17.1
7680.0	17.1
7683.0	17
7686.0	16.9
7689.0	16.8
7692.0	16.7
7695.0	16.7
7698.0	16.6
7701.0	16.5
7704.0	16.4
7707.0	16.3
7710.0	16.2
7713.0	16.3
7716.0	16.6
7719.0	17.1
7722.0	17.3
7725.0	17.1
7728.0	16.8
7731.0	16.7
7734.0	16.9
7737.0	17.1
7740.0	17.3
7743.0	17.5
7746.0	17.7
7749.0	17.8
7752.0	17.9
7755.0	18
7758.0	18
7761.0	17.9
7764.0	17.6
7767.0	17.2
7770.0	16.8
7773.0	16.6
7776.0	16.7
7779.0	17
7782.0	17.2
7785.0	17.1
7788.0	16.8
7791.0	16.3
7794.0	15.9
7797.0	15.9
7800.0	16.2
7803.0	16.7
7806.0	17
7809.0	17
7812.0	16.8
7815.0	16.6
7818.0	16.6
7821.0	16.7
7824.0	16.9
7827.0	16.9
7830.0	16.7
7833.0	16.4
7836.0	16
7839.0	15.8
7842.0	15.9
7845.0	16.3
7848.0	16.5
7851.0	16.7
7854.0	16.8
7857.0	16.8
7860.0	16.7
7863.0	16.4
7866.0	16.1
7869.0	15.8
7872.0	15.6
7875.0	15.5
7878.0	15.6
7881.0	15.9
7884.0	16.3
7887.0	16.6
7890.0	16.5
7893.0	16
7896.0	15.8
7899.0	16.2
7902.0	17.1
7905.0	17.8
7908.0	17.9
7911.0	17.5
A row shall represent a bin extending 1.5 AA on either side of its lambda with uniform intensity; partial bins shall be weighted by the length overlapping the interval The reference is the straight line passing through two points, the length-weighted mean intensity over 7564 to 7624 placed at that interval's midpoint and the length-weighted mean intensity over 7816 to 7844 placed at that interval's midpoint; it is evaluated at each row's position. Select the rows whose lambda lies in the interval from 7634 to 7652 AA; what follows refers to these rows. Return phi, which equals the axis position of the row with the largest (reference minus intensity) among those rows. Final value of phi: 7641.0 AA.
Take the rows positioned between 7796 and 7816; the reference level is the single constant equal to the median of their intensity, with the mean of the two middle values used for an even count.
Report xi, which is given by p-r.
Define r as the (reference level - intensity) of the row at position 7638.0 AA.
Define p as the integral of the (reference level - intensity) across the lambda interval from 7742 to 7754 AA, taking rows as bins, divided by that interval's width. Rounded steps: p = -1.0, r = -0.1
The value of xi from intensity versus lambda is -0.9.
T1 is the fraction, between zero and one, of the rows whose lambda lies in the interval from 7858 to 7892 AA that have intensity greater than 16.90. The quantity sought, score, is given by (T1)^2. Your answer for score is 0.00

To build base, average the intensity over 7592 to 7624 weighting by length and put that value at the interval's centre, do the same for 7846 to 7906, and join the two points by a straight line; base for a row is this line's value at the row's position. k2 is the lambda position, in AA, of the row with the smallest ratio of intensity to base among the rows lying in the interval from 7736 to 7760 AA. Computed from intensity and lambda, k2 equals 7737.0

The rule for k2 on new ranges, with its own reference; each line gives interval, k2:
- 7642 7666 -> 7665.0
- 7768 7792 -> 7791.0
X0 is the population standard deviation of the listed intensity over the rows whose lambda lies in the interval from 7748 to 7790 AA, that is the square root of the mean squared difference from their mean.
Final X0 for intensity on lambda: 0.50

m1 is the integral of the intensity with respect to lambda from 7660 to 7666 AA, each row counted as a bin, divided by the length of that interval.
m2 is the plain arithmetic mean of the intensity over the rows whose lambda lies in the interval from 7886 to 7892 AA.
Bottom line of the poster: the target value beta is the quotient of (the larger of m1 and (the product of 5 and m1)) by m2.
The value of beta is 4.62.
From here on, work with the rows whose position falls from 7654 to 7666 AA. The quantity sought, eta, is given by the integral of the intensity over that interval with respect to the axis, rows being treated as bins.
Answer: 188.9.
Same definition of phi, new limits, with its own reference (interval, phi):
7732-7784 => 7773.0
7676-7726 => 7710.0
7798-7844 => 7839.0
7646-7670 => 7665.0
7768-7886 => 7875.0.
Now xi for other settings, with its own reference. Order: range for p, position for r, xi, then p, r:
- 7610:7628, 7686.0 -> -2.5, -2.7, -0.2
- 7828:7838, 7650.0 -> 0.5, 0.3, -0.2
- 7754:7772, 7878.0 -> -1.9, -0.8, 1.1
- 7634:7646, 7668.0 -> -1.2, -0.1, 1.1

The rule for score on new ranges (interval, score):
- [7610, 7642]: 0.67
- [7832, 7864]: 0.00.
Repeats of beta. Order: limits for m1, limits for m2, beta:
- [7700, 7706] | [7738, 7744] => 4.72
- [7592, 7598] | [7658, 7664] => 4.83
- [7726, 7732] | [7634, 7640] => 4.95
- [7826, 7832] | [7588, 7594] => 5.42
